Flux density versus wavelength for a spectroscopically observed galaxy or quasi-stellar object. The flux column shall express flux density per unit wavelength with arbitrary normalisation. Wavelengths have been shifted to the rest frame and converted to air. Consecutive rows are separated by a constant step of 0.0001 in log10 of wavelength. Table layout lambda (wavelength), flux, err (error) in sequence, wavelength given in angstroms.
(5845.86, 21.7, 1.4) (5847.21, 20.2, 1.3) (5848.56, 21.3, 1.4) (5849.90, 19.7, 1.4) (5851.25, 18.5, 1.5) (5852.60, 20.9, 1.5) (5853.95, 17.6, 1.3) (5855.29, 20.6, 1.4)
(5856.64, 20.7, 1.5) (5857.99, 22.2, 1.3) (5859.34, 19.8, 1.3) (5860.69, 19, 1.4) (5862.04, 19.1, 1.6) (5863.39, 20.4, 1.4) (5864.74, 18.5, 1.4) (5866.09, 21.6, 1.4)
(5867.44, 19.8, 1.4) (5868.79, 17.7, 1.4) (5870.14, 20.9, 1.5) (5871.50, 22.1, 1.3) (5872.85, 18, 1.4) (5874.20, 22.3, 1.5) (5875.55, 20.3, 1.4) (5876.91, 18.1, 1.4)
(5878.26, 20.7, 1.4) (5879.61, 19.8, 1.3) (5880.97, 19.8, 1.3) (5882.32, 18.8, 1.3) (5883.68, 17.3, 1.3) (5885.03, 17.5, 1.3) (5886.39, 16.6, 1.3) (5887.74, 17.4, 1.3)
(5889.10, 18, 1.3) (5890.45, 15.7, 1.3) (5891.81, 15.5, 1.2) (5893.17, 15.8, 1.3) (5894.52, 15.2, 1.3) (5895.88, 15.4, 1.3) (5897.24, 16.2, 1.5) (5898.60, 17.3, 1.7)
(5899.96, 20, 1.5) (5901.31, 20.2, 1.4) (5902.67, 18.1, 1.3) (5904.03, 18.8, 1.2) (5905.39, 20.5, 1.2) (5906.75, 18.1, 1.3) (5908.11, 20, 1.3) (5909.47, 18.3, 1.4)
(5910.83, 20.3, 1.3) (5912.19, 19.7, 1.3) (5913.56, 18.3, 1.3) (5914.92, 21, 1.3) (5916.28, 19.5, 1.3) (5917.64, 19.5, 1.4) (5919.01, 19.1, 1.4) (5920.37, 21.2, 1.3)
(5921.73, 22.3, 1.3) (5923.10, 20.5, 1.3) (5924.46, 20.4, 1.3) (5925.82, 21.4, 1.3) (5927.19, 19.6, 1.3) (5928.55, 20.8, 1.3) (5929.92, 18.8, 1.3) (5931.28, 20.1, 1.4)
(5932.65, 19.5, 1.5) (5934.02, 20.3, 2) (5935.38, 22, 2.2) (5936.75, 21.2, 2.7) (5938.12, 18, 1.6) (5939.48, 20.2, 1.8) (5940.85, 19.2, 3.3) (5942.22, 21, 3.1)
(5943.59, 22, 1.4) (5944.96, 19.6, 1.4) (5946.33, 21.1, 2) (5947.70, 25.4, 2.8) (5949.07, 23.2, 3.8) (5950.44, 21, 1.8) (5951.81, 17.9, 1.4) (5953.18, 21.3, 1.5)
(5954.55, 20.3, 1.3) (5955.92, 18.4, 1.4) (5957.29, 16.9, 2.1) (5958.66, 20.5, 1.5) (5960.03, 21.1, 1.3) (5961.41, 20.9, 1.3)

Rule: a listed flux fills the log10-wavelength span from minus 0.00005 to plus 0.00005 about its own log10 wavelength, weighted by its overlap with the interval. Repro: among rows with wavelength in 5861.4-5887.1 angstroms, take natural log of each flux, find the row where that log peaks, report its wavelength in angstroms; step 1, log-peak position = 5874.20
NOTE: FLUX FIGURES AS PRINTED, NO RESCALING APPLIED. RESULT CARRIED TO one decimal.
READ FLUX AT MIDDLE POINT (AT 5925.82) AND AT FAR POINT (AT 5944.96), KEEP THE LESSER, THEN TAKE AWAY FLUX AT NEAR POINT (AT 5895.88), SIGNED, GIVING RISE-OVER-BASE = 4.2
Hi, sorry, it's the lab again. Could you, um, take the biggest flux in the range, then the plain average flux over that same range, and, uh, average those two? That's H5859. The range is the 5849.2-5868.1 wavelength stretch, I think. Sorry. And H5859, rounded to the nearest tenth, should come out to 21.0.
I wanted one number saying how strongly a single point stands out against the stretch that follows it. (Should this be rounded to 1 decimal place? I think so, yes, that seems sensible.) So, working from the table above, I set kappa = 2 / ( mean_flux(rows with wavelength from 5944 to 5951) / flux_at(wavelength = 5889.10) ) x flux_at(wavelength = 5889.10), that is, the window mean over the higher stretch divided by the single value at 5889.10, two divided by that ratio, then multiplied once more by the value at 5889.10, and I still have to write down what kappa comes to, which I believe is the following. 29.4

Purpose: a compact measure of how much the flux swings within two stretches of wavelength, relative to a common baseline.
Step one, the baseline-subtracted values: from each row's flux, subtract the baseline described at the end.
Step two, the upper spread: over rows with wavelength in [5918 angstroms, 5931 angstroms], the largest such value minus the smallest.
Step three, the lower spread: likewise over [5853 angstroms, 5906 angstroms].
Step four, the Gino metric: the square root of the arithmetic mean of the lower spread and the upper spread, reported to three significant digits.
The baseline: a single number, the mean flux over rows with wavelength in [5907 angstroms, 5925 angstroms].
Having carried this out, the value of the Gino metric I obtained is 2.30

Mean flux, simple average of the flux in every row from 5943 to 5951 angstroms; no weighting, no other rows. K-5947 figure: 22.1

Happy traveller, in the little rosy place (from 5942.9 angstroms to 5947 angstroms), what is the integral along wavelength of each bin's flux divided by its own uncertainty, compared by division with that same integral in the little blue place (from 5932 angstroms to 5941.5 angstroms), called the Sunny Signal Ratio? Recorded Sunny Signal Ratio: 0.58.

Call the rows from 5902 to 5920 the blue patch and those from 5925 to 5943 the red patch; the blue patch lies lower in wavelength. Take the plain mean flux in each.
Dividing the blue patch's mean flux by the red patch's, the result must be 0.96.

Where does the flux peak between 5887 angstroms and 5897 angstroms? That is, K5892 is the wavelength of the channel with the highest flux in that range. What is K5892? 5889.10 angstroms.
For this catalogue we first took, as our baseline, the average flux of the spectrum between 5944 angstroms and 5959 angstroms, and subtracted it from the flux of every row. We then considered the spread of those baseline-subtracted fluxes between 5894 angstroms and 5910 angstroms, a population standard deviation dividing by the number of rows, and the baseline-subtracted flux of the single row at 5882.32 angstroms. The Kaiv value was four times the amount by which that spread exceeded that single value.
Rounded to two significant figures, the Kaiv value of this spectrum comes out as 14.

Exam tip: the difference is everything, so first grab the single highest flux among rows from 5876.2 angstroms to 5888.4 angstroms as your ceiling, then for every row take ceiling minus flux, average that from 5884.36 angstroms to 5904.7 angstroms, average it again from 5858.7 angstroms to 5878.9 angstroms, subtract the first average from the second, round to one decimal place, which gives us -2.7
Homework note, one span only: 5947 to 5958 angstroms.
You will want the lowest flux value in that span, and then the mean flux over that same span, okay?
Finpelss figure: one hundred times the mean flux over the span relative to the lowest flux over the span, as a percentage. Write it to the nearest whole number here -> 122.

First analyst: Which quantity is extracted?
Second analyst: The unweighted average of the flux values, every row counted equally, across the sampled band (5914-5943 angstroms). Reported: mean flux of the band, 20.3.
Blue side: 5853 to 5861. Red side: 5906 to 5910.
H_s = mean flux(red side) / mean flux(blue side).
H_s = 0.94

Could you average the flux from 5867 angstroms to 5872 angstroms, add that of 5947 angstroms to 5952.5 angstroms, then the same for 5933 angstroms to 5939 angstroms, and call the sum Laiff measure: 62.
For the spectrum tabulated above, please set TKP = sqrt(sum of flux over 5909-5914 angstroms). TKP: 8.8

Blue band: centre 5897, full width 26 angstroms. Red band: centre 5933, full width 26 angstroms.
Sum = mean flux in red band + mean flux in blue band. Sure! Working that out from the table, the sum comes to 38.0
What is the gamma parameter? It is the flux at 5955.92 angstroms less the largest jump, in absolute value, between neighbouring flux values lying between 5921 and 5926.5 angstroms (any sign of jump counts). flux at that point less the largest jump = 16.6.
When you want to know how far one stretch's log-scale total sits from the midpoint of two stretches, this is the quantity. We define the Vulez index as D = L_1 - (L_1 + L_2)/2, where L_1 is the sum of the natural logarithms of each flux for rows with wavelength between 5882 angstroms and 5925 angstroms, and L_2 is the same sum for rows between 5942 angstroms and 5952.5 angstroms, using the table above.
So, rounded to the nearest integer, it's 34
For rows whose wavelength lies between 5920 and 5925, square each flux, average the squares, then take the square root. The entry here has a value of 21.1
